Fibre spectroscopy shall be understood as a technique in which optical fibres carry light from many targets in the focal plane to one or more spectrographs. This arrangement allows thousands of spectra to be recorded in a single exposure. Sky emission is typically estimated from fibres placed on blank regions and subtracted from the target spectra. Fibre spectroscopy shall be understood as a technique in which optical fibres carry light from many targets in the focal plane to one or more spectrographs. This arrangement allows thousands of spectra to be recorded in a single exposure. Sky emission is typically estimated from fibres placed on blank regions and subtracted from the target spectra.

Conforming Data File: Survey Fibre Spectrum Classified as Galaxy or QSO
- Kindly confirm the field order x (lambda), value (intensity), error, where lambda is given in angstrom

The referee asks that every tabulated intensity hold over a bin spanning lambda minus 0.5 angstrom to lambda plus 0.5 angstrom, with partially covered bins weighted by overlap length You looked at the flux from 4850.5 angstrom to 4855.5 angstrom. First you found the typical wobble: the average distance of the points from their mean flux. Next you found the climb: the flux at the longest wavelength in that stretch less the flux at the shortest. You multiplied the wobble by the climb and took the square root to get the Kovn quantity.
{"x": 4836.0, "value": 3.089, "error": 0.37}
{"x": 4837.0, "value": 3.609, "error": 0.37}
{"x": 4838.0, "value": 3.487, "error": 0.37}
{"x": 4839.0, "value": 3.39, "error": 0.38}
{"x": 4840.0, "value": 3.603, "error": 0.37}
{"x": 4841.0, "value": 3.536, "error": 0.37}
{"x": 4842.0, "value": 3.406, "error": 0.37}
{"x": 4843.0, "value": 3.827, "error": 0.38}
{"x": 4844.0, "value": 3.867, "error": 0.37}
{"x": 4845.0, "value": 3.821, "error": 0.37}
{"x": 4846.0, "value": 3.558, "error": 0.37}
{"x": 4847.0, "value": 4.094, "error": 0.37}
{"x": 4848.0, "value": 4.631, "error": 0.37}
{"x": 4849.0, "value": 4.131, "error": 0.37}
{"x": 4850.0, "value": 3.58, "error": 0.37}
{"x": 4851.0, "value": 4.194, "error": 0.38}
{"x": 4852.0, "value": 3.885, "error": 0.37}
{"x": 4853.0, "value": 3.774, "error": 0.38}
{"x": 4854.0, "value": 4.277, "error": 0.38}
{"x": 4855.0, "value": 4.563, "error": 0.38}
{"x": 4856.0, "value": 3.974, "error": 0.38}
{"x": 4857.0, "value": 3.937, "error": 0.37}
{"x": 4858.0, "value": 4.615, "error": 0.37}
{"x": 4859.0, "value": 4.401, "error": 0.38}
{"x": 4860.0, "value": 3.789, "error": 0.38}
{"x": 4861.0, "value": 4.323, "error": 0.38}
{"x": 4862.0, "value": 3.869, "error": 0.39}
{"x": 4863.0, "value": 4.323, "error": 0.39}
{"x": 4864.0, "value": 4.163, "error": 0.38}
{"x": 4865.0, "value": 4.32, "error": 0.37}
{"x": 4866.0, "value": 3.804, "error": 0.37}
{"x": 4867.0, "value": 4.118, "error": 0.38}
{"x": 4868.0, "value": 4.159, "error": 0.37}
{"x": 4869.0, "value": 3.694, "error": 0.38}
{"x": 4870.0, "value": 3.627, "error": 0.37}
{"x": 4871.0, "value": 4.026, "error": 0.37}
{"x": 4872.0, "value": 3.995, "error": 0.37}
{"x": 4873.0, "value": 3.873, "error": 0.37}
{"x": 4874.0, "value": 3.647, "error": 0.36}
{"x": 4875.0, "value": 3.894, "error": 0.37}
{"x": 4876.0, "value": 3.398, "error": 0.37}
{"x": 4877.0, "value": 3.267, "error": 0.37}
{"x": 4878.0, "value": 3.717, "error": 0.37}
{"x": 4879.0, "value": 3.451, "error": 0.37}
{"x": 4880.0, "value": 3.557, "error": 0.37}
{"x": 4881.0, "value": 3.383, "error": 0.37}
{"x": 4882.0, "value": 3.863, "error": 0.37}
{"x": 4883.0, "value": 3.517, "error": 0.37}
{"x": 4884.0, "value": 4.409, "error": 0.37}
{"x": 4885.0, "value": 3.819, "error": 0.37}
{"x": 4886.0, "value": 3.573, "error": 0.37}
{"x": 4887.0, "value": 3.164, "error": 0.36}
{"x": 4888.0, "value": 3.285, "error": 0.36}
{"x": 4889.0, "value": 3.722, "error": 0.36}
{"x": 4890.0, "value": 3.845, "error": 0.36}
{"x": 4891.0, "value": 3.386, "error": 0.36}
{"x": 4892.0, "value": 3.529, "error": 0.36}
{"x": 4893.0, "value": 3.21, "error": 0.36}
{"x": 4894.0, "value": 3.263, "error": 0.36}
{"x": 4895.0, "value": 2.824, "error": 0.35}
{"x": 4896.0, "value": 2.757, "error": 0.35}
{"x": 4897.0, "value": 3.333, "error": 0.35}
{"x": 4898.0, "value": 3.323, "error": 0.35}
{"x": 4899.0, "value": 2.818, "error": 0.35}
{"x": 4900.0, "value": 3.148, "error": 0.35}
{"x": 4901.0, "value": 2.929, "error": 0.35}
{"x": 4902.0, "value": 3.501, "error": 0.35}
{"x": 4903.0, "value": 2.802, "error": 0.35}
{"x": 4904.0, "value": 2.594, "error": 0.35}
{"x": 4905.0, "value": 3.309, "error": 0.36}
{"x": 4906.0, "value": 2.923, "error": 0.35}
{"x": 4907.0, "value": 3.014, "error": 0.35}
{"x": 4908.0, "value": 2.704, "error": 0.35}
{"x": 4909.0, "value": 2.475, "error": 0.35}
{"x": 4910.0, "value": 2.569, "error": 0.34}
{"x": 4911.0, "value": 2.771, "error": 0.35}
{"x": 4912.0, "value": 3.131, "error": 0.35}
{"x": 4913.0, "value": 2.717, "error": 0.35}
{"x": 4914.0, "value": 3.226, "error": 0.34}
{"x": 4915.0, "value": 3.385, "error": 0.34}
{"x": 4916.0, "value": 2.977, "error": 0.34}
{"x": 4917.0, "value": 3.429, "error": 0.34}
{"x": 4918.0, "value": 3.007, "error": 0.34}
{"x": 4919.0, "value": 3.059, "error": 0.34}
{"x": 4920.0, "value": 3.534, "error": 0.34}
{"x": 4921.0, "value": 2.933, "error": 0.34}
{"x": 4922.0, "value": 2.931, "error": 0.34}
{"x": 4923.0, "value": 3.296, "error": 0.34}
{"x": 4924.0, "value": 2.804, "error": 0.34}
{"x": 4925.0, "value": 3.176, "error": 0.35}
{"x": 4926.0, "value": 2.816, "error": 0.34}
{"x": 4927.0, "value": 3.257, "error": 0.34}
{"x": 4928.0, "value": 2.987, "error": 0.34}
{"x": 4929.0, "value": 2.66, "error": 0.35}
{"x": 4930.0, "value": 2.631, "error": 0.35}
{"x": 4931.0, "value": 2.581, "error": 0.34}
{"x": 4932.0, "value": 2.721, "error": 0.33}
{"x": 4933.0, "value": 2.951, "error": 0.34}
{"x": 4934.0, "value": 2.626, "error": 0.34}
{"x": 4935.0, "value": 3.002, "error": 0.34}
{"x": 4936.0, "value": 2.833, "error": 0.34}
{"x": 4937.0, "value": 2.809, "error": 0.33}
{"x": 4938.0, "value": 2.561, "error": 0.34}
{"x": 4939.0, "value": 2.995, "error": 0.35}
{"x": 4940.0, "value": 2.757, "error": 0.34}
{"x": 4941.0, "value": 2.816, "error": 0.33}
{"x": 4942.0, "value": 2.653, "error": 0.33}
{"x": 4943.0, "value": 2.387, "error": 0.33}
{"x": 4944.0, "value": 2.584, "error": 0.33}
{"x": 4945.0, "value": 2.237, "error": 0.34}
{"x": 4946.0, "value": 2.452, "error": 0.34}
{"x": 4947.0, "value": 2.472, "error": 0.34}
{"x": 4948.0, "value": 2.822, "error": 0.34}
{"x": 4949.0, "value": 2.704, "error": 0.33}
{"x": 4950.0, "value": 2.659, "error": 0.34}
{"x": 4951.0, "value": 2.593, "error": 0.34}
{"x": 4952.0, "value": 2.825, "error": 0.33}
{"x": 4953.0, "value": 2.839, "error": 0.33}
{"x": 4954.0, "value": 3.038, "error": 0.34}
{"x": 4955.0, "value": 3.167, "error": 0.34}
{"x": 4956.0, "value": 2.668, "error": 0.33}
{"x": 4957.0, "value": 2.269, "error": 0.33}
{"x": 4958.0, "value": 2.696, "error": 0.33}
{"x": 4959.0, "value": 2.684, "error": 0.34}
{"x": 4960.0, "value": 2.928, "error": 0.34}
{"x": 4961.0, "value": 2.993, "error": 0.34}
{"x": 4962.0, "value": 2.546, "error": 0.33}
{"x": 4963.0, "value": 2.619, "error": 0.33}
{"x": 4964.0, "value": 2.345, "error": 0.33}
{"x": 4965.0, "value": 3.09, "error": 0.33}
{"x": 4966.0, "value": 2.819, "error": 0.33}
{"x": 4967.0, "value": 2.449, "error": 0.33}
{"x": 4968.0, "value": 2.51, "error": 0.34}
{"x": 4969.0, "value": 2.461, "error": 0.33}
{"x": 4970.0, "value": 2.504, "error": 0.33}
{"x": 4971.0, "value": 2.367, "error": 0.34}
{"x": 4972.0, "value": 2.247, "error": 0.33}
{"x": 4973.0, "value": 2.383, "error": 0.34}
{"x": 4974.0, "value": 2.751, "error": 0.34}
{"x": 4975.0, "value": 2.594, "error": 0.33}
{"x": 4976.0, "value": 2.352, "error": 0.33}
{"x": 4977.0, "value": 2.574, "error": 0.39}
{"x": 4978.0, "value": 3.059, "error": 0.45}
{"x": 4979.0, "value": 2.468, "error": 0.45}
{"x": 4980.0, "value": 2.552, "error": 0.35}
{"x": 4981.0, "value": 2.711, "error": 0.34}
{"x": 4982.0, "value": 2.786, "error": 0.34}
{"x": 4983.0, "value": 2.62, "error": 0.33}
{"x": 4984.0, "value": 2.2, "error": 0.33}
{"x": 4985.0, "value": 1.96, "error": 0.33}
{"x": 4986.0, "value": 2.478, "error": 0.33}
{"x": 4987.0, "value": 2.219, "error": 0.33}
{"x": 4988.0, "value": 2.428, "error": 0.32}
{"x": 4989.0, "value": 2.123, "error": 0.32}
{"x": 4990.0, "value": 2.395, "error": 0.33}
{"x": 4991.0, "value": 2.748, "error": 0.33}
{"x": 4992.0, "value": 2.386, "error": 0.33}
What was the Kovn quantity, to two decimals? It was 0.30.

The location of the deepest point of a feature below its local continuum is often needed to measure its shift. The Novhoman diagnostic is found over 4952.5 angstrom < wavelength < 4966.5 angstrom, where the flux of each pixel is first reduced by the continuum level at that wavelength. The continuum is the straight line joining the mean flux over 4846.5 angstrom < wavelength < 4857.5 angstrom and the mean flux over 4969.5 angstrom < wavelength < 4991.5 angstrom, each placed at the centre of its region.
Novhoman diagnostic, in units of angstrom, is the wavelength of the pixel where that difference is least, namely 4957.0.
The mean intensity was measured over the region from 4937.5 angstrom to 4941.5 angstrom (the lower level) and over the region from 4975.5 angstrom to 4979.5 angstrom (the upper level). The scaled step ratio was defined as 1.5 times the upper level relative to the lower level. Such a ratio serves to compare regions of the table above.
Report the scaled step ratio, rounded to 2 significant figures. 1.4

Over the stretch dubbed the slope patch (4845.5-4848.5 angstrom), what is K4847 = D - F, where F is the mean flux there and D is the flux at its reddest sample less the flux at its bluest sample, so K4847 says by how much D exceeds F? -3.02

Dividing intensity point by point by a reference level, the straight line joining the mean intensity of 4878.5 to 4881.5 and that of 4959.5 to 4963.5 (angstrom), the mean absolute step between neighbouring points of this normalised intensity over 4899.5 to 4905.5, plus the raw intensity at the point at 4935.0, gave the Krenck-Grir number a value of 3.1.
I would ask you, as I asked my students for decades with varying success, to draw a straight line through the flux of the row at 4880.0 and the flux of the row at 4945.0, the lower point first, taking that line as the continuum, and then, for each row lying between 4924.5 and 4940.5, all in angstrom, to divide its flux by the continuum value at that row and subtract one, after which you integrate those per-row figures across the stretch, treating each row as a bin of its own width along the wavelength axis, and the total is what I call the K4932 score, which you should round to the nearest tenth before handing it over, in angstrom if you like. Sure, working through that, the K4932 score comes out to 2.2 angstrom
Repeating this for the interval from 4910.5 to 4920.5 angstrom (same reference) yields 1.0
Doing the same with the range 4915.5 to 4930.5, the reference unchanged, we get 1.9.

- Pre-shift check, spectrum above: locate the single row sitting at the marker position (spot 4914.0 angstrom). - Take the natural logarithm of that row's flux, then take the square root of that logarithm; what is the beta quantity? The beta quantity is 1.08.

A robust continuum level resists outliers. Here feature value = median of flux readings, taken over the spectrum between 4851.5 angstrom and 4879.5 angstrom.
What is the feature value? 3.9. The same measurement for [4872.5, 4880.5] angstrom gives 3.6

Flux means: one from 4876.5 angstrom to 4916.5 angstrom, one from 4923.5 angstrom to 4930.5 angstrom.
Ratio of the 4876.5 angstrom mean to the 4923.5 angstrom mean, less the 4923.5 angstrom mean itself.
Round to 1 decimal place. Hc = -1.8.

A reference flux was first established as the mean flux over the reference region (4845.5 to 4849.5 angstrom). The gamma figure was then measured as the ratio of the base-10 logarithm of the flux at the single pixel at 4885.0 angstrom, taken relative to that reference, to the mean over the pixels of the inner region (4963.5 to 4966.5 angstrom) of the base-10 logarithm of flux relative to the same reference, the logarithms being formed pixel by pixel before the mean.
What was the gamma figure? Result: 0.18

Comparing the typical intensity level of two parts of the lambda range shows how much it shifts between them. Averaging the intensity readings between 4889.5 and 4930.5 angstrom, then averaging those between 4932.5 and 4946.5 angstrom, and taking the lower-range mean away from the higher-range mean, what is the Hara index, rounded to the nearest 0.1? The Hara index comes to -0.4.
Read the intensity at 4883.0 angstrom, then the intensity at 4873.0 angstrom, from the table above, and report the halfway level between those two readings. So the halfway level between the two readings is 3.7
